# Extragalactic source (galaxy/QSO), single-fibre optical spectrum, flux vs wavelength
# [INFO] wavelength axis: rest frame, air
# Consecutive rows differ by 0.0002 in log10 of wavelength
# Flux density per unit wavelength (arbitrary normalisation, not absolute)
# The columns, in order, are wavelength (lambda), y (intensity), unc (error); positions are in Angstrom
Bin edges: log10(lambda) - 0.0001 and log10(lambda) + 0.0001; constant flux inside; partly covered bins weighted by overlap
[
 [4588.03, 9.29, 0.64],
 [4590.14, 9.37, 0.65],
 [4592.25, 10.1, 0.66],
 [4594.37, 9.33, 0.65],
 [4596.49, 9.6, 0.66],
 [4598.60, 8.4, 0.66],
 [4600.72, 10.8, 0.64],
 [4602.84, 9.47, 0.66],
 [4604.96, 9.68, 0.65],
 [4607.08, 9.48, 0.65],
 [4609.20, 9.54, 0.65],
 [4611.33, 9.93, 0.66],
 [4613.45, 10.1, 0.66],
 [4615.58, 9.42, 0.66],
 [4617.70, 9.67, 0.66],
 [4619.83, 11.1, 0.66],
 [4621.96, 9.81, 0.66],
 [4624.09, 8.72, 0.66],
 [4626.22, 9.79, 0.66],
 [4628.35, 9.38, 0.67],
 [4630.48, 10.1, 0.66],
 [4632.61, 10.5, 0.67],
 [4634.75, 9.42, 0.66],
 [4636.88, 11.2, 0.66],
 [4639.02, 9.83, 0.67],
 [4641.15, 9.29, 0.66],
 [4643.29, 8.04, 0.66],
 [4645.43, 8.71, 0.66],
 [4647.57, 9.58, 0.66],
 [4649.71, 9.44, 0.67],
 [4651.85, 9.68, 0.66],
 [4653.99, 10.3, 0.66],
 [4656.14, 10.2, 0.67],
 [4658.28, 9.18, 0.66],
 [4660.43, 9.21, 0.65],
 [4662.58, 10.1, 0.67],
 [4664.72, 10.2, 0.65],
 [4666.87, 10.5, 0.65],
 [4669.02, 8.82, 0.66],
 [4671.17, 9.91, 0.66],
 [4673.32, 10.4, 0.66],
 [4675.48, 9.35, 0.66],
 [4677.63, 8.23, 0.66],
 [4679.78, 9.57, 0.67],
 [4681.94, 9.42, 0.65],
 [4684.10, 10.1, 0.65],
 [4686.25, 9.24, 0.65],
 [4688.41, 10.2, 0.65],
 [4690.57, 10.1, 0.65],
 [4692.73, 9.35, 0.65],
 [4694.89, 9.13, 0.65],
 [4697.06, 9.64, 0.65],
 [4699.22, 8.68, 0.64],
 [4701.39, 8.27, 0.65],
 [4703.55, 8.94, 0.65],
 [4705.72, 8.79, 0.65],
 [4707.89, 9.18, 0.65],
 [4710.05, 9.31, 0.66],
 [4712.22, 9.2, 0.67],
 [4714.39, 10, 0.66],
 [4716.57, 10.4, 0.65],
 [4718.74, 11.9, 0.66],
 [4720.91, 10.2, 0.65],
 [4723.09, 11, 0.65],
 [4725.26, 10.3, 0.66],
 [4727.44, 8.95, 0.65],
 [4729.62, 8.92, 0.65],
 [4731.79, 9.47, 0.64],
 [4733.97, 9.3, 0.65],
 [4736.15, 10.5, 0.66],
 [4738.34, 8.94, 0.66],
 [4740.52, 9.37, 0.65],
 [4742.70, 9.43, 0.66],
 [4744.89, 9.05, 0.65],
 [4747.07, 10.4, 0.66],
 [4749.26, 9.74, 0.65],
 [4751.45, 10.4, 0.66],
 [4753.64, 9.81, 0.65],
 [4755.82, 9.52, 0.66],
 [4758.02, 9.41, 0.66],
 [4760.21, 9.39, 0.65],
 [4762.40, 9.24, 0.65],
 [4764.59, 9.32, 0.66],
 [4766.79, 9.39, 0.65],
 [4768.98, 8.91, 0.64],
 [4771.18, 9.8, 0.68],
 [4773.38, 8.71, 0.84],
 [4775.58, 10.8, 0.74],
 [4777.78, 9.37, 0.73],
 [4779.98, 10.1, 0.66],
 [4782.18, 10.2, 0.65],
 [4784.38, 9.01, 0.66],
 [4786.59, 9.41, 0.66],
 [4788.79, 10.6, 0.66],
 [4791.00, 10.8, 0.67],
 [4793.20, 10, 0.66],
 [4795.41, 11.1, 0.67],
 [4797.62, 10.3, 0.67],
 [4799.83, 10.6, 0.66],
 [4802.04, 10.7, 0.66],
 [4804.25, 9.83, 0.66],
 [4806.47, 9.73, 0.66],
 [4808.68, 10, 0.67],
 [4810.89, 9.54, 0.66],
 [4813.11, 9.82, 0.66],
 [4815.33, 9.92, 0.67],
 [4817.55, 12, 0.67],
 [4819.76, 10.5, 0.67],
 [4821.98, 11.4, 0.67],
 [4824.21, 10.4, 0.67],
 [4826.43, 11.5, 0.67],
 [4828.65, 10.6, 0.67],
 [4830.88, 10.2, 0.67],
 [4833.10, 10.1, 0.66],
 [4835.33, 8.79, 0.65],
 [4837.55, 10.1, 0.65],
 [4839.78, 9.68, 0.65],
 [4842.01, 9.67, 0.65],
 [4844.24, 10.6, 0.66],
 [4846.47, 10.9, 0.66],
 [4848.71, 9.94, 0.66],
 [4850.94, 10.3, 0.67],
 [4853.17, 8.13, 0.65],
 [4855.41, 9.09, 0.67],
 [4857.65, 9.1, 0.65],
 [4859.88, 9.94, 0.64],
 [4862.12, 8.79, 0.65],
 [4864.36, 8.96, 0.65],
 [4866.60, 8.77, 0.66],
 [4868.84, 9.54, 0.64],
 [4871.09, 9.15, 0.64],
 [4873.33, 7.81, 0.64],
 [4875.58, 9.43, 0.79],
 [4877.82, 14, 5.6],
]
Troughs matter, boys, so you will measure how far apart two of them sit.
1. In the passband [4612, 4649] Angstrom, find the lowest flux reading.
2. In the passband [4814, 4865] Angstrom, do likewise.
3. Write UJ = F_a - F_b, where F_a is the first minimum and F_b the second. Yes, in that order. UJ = -0.1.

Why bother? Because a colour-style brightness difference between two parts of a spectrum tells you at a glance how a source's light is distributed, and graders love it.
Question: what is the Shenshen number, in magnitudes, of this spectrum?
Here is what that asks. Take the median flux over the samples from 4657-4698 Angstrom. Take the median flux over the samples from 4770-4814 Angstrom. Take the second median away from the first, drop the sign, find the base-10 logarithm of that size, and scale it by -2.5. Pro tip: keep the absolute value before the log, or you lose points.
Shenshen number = 0.92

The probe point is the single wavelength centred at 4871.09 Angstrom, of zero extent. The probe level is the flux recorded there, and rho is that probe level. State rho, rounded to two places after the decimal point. 9.15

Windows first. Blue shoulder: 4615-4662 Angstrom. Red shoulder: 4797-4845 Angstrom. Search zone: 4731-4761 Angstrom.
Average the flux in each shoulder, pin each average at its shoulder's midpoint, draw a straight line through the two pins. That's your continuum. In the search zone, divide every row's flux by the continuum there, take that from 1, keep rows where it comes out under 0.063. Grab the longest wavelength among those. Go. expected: 4755.82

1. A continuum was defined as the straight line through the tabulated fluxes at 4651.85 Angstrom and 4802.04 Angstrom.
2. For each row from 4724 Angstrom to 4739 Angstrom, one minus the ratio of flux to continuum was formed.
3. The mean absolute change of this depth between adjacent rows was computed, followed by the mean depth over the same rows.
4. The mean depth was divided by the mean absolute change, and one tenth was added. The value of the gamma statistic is 1.0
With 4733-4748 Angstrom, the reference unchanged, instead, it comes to 1.0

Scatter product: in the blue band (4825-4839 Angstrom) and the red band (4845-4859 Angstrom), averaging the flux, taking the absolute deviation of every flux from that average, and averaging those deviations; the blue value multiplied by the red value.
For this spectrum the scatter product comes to 0.45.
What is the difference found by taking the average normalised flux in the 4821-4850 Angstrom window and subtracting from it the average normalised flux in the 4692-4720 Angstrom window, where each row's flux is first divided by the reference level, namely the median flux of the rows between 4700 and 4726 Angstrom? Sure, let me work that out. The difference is 0.09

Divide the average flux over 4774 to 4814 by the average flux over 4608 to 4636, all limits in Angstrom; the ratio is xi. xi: 1.03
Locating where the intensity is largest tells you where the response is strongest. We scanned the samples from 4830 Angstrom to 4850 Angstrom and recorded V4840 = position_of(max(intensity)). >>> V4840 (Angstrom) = 4846.47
